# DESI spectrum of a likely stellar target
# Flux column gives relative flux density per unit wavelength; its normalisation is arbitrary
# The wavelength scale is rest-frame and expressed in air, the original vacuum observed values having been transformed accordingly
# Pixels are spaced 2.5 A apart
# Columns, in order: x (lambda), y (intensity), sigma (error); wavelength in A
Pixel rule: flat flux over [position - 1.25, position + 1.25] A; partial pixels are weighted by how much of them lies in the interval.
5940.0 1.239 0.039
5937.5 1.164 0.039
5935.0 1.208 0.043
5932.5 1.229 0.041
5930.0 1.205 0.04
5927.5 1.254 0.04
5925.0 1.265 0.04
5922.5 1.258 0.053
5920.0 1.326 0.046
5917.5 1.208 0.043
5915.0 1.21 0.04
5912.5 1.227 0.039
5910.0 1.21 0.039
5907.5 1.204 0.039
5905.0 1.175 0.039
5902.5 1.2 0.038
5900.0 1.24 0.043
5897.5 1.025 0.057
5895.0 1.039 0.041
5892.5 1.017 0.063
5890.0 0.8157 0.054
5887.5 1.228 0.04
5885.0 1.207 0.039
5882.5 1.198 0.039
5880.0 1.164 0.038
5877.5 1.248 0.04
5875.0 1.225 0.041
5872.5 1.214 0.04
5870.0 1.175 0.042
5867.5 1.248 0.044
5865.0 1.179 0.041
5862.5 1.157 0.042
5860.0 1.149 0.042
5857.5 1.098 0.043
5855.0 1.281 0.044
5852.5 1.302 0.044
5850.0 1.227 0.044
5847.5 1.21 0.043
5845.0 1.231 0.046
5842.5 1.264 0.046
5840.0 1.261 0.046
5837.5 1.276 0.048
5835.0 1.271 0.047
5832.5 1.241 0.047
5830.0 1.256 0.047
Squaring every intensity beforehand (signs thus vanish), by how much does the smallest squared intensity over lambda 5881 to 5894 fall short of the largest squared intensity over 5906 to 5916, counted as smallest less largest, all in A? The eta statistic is -0.84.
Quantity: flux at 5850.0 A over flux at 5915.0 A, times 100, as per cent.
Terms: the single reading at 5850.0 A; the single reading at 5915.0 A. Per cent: 101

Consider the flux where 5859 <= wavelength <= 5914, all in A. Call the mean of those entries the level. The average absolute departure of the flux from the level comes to 0.069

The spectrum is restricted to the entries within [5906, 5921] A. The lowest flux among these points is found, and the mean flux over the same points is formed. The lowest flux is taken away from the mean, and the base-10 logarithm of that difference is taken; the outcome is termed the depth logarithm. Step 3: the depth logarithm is -1.6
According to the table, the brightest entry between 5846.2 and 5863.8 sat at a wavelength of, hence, 5852.5 A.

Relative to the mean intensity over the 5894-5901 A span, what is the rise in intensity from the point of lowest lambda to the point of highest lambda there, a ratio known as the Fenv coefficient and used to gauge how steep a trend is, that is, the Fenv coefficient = 0.18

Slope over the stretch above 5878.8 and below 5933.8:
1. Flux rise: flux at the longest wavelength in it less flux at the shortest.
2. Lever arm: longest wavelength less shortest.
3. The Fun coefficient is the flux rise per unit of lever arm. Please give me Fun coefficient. 0.001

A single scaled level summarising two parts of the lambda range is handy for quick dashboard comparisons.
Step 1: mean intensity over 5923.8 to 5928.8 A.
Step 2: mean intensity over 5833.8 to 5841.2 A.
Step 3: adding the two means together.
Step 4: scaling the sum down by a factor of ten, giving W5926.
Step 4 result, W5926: 0.253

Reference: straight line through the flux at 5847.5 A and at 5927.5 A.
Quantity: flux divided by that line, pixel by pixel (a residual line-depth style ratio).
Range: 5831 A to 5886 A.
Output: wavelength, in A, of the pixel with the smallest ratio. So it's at 5857.5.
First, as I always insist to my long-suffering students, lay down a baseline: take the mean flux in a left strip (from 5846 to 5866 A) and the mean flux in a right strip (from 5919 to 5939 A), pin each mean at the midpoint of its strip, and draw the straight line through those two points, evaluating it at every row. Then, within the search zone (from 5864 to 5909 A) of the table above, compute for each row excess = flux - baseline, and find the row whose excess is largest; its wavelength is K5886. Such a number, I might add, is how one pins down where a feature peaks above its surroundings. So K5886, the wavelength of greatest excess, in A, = 5867.5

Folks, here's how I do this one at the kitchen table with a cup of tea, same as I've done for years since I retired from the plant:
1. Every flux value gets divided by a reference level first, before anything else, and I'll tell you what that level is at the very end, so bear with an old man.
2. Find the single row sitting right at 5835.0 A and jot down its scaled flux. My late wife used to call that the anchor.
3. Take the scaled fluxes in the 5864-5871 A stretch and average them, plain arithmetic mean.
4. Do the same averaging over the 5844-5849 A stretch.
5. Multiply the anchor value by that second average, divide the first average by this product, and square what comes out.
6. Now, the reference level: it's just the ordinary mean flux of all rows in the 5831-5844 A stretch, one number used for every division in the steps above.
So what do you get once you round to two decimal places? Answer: 0.96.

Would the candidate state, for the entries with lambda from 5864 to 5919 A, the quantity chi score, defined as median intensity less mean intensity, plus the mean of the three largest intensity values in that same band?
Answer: 1.28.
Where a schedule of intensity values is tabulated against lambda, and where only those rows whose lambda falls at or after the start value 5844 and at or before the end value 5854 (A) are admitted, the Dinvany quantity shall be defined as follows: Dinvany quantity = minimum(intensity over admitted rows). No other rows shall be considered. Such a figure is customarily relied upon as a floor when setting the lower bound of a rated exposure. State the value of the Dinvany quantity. 1.21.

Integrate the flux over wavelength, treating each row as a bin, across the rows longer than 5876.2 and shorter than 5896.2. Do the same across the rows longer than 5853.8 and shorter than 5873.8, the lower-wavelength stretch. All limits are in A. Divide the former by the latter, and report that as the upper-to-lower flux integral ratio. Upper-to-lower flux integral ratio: 0.94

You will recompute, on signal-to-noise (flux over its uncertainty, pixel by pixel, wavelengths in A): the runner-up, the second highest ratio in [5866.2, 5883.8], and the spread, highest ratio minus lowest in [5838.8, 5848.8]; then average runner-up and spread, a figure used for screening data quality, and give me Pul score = 16.0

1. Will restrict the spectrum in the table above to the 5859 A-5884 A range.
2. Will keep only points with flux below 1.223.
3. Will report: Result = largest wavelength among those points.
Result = 5882.5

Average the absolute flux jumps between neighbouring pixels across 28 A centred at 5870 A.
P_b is 0.041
